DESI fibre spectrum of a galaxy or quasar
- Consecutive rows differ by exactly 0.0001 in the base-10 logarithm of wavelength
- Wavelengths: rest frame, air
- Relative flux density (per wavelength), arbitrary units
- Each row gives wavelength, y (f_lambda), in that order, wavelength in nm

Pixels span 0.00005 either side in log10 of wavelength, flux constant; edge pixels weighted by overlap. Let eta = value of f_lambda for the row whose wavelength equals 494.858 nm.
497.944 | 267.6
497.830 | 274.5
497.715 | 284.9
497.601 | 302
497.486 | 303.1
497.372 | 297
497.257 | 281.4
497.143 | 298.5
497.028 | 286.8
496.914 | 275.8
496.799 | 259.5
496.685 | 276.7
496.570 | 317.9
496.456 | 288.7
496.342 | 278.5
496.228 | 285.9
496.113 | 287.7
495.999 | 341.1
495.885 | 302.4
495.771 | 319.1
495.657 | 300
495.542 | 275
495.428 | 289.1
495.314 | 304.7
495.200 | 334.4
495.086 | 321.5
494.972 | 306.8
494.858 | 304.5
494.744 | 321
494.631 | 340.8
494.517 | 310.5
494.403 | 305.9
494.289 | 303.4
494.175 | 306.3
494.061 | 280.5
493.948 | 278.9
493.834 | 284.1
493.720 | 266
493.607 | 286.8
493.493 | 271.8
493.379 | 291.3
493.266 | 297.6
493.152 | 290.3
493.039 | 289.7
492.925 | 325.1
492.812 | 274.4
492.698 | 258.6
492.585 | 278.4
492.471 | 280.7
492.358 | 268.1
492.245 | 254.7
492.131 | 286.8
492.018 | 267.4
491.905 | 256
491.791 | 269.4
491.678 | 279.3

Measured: 304.5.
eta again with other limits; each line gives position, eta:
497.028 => 286.8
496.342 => 278.5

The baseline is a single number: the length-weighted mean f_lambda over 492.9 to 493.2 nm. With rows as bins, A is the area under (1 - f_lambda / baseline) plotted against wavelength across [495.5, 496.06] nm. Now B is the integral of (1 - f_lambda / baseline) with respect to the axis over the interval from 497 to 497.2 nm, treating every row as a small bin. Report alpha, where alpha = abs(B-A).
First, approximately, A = -0.016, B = 0.004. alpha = 0.020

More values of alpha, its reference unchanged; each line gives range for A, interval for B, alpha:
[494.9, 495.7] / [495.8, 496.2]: 0.000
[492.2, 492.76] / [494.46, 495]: 0.090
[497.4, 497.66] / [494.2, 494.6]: 0.010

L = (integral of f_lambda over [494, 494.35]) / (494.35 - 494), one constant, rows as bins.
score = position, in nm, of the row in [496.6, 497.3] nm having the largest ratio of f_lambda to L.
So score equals 497.143 nm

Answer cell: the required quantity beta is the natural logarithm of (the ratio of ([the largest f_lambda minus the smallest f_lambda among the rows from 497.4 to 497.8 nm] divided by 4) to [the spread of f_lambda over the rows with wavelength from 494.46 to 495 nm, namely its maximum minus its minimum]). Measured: -2.1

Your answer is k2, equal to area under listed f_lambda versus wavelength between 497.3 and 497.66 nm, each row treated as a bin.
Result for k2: 108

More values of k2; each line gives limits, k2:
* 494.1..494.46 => 109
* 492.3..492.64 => 94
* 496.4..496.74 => 100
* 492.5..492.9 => 110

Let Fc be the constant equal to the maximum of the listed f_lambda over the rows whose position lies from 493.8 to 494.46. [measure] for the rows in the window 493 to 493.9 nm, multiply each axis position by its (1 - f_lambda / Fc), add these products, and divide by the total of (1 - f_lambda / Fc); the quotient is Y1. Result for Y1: 493.51 nm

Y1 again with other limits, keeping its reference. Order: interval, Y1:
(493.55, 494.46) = 493.84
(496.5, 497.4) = 496.97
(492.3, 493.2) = 492.65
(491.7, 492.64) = 492.16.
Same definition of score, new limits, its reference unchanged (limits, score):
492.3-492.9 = 492.471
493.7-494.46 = 494.175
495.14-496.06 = 495.999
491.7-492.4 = 492.131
